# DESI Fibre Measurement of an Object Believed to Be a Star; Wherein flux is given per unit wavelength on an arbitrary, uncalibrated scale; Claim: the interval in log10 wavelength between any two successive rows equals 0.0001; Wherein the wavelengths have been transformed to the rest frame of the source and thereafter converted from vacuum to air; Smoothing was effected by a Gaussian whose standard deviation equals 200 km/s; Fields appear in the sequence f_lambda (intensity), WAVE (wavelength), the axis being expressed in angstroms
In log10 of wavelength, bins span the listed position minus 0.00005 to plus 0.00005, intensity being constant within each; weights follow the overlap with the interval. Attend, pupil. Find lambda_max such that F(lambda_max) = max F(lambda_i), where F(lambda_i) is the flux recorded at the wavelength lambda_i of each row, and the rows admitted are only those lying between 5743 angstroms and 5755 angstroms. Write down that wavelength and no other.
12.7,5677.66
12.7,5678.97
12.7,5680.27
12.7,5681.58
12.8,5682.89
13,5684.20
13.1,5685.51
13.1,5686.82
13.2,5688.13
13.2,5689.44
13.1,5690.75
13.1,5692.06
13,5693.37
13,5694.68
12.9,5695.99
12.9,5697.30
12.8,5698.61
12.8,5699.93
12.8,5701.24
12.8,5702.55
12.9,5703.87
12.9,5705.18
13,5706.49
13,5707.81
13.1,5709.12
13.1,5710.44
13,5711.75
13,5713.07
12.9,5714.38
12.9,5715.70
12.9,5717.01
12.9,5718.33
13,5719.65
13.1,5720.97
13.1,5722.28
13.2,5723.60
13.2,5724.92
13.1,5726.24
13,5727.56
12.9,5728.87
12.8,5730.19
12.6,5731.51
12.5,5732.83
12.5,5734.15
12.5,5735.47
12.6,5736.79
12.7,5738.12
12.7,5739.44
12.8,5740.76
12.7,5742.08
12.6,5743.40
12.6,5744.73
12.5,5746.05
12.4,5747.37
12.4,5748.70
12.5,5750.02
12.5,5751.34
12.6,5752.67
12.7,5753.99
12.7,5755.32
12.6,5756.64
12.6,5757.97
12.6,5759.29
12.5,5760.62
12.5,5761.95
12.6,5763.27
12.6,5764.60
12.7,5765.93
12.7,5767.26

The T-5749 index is 5753.99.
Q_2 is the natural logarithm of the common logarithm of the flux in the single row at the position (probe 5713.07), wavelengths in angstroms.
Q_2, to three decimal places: 0.108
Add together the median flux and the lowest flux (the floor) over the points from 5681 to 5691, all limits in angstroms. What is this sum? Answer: 25.8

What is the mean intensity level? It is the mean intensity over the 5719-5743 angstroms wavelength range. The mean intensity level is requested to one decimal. 12.8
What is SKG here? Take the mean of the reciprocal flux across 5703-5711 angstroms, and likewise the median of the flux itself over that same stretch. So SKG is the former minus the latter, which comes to -12.9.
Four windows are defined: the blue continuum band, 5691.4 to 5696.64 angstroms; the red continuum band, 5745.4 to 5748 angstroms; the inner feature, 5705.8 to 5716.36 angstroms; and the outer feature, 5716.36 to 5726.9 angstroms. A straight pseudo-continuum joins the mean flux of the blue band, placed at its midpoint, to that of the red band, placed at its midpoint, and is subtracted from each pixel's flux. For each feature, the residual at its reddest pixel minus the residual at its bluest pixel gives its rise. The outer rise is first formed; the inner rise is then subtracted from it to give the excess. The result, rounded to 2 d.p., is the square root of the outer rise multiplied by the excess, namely 0.30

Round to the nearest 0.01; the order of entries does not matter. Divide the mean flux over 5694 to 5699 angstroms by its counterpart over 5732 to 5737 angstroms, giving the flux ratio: 1.03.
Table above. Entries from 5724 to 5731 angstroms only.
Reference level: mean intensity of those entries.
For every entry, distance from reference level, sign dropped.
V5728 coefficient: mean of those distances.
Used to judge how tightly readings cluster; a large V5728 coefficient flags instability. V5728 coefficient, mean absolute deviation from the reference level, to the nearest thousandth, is 0.120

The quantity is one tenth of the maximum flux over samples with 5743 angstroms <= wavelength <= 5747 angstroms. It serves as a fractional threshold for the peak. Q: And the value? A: 1.26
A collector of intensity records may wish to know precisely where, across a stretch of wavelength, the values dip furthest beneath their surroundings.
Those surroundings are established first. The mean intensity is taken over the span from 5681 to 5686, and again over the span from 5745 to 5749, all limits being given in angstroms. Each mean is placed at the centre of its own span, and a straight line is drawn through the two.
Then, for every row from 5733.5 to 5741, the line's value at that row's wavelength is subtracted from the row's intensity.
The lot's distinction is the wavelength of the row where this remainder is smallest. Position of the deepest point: 5734.15 angstroms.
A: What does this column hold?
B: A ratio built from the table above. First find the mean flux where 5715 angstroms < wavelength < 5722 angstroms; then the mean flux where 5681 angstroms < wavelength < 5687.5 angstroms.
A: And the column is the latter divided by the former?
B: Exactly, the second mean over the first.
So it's 1.00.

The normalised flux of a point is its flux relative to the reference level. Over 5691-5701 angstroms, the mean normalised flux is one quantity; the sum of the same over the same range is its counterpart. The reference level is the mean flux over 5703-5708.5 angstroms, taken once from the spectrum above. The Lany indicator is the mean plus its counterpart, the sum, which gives 7.99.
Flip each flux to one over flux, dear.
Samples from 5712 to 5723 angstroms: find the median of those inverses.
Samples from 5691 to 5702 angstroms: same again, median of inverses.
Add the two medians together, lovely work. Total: 0.1547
